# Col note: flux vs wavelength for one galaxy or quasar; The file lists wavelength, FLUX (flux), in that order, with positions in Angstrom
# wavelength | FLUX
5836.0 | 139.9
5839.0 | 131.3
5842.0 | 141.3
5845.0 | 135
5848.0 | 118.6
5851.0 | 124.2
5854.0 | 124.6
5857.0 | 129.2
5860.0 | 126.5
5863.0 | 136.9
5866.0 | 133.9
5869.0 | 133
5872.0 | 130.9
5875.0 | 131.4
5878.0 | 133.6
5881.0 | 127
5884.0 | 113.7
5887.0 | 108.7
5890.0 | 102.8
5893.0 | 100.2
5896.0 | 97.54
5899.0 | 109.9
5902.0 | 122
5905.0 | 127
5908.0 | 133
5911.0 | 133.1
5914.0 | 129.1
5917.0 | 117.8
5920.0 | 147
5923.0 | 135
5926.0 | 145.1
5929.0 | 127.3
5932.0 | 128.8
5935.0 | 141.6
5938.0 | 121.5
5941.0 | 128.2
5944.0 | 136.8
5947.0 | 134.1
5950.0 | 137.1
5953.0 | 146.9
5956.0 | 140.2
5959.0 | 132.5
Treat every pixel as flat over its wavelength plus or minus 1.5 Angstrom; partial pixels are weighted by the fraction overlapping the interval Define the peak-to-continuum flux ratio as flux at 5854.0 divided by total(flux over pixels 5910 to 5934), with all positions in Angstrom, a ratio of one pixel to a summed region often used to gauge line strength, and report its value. 0.117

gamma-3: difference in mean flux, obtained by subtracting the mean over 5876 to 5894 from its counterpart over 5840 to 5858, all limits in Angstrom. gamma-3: 14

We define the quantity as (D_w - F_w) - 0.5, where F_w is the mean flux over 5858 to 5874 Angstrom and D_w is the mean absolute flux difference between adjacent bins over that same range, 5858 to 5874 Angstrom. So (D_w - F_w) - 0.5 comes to -129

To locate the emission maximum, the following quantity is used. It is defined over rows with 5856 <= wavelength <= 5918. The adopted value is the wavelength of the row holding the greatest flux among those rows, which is 5863.0 Angstrom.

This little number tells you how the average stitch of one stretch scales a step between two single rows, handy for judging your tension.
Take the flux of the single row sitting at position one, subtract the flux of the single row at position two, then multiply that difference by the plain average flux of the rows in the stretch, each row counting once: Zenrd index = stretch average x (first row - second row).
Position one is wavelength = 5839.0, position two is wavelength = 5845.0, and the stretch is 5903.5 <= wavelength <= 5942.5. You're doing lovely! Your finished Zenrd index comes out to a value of -488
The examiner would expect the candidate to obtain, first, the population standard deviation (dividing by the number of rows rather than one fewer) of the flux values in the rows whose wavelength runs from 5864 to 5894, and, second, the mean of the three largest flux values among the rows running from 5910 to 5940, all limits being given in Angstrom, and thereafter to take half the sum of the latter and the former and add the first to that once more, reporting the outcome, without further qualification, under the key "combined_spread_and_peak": 91.7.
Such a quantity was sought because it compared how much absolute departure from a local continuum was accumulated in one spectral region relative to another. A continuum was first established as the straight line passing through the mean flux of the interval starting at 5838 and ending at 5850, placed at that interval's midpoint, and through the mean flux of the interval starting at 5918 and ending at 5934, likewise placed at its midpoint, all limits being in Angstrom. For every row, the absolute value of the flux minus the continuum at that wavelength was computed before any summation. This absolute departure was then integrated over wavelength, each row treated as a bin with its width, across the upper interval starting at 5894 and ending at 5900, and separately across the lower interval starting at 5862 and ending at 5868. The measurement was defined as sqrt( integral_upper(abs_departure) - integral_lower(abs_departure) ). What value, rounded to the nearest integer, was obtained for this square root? 13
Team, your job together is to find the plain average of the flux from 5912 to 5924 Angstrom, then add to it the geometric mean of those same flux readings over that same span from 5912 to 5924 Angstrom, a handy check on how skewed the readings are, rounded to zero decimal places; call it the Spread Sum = 264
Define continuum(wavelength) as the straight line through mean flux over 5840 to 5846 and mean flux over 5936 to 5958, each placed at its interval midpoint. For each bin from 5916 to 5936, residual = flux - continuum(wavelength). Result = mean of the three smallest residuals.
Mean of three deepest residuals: -11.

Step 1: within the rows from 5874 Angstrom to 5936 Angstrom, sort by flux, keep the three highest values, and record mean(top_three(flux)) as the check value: 145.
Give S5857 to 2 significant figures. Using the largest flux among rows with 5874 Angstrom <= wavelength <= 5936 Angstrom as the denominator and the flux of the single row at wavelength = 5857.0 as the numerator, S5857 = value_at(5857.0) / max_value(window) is 0.88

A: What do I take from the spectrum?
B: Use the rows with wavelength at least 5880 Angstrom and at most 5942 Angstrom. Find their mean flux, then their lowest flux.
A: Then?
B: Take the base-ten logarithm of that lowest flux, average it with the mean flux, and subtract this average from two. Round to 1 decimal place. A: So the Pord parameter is -60.8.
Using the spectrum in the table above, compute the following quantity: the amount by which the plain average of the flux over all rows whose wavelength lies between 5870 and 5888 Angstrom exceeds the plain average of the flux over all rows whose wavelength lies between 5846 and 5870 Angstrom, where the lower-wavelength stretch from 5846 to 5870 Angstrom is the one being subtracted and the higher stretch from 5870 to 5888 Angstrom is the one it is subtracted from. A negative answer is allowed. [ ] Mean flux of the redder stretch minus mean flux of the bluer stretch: -4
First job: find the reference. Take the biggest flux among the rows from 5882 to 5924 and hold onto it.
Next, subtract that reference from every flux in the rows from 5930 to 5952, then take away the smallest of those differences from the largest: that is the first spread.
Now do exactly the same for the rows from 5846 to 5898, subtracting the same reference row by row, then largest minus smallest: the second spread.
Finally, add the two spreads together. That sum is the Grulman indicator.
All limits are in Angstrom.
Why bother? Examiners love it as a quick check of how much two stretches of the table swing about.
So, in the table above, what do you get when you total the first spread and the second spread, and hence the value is 59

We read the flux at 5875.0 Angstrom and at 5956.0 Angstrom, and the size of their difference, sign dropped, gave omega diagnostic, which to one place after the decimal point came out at 8.8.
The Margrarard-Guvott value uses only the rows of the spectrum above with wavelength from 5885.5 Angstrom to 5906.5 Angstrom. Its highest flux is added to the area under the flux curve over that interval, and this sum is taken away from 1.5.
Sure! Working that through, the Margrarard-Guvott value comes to -2430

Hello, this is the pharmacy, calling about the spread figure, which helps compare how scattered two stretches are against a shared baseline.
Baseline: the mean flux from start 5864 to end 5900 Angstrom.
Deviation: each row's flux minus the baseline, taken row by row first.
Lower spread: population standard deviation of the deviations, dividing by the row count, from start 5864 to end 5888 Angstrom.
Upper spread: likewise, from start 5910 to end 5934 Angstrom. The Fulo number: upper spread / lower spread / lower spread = 0.1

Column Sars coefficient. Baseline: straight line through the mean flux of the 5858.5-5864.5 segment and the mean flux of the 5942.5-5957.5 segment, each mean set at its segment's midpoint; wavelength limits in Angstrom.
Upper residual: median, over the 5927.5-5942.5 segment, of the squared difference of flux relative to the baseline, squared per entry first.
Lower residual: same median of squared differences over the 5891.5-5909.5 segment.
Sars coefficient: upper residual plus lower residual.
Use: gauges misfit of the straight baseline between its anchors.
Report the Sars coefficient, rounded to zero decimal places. 495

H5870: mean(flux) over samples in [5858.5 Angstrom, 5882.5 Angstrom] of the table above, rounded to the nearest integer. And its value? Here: 132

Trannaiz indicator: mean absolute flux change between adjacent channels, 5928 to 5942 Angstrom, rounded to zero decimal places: 10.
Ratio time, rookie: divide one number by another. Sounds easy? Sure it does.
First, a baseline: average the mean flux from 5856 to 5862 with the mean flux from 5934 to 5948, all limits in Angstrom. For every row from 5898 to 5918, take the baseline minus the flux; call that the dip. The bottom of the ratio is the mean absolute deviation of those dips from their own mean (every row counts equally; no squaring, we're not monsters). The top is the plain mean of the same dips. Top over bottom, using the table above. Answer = 0.8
